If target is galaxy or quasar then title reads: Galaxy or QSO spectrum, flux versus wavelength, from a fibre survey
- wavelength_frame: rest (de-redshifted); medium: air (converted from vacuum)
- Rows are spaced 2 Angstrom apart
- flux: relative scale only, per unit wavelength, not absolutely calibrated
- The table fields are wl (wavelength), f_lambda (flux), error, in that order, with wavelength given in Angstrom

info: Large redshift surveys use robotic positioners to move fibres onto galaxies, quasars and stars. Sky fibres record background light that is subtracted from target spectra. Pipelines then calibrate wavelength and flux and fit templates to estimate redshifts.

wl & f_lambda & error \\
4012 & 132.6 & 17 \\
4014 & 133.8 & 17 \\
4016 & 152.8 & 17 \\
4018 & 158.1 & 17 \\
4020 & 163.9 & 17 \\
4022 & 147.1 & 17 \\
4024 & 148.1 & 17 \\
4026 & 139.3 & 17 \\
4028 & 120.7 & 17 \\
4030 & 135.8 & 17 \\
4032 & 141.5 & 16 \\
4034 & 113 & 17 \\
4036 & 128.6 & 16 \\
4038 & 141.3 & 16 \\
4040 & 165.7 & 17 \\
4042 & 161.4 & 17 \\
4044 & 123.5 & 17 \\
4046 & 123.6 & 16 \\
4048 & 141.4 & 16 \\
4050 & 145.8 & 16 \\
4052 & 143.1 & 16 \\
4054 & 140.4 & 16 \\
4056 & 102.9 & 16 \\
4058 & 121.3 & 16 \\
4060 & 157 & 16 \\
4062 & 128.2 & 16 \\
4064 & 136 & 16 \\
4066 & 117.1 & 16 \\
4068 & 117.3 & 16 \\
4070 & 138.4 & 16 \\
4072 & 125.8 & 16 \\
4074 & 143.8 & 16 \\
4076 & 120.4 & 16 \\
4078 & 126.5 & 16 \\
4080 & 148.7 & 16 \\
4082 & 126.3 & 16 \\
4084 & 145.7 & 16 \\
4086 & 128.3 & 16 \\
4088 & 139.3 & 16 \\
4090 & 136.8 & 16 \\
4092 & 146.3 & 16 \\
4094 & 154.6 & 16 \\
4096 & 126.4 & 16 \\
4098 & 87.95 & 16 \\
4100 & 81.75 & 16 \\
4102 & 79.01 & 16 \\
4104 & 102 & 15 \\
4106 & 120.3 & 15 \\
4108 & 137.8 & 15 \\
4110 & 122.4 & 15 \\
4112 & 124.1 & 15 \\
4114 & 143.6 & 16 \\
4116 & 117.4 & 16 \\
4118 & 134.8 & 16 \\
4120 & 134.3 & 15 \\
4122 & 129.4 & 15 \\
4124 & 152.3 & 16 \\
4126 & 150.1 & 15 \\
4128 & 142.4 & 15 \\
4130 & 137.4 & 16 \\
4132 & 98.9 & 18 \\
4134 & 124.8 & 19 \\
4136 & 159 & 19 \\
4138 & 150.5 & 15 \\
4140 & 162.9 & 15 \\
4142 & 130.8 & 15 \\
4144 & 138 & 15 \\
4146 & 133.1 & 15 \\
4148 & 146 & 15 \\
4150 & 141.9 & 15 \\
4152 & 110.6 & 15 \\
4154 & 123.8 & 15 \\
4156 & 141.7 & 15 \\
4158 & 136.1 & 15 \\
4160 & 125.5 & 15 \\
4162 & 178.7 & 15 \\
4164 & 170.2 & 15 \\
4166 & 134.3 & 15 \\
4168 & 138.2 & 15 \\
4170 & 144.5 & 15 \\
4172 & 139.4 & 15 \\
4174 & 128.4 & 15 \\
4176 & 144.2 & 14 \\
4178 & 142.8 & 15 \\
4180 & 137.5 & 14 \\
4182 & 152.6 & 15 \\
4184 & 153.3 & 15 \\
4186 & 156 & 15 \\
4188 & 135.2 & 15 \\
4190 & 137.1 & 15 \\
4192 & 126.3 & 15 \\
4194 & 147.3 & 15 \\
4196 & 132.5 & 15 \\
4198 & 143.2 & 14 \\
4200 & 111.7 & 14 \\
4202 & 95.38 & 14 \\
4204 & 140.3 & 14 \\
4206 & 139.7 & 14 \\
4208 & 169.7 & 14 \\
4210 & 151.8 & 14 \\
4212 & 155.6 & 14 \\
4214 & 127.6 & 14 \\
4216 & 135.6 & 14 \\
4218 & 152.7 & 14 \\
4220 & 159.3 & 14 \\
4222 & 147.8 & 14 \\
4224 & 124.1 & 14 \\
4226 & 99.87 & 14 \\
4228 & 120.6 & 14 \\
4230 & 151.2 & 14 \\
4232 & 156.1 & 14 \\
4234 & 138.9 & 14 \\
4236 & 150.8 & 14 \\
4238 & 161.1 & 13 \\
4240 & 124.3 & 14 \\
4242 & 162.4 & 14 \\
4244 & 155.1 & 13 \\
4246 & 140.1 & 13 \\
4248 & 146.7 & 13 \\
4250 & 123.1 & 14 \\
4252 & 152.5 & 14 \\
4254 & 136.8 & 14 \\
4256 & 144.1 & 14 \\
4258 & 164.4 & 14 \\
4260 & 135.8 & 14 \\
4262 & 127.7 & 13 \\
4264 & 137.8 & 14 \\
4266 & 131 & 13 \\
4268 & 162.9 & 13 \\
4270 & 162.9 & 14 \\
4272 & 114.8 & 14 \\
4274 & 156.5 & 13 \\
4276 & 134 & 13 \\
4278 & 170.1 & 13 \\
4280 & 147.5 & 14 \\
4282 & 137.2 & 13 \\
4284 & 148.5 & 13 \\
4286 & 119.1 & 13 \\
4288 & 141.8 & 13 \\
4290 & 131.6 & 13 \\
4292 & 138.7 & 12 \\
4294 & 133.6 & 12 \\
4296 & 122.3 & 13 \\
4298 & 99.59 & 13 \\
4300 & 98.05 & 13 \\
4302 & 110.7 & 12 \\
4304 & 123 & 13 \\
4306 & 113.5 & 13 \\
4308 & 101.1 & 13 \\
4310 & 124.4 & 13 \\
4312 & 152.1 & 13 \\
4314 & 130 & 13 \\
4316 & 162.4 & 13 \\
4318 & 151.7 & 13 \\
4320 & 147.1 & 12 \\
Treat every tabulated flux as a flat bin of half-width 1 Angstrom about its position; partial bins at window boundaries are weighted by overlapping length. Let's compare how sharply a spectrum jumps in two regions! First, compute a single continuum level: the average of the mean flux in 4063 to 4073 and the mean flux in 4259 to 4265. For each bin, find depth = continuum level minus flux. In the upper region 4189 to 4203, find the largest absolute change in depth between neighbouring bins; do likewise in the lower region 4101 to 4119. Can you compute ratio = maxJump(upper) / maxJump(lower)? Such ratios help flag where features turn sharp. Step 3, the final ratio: 1.20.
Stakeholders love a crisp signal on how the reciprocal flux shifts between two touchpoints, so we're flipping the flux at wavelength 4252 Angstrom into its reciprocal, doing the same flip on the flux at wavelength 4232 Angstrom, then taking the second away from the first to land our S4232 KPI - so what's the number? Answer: 0.0002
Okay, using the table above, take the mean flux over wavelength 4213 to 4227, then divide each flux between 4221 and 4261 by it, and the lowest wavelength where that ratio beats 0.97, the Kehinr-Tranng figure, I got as 4222 Angstrom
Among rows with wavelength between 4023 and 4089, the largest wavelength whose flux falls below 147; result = 4088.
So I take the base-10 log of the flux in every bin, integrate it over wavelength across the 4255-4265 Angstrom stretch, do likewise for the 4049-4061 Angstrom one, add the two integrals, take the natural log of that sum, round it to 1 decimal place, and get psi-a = 3.9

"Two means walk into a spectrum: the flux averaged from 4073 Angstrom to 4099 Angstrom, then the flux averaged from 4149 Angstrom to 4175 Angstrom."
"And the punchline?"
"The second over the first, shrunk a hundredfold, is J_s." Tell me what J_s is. 0.0105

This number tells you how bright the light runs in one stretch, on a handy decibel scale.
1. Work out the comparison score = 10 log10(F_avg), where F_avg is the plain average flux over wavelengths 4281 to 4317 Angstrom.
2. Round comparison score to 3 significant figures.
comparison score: 21.0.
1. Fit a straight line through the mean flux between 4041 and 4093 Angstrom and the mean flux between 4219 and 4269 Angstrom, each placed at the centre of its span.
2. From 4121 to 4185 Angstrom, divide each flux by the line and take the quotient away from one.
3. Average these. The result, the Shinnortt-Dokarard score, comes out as -0.019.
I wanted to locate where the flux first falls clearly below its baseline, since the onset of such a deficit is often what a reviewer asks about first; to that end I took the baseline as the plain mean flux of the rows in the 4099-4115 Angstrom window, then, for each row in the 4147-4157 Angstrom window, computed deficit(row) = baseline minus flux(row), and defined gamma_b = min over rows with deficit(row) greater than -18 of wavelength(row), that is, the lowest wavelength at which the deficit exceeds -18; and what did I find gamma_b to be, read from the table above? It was 4152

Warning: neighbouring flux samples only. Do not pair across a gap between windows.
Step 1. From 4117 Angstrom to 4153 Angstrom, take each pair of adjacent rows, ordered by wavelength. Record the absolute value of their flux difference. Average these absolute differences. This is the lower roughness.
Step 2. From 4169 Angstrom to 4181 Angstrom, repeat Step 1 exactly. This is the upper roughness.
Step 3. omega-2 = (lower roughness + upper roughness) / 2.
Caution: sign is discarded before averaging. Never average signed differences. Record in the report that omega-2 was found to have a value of 11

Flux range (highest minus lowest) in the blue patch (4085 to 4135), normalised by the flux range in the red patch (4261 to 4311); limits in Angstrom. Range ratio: 1.05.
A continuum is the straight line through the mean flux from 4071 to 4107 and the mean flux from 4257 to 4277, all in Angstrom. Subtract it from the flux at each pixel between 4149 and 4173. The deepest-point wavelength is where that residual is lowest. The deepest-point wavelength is 4152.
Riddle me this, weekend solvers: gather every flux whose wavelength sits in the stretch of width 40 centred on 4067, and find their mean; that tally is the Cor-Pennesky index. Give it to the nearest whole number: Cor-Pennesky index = 133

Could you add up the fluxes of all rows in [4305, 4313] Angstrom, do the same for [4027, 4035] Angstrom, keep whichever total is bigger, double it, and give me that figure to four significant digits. 1022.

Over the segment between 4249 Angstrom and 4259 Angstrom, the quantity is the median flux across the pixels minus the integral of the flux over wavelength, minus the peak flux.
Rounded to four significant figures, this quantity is -1462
